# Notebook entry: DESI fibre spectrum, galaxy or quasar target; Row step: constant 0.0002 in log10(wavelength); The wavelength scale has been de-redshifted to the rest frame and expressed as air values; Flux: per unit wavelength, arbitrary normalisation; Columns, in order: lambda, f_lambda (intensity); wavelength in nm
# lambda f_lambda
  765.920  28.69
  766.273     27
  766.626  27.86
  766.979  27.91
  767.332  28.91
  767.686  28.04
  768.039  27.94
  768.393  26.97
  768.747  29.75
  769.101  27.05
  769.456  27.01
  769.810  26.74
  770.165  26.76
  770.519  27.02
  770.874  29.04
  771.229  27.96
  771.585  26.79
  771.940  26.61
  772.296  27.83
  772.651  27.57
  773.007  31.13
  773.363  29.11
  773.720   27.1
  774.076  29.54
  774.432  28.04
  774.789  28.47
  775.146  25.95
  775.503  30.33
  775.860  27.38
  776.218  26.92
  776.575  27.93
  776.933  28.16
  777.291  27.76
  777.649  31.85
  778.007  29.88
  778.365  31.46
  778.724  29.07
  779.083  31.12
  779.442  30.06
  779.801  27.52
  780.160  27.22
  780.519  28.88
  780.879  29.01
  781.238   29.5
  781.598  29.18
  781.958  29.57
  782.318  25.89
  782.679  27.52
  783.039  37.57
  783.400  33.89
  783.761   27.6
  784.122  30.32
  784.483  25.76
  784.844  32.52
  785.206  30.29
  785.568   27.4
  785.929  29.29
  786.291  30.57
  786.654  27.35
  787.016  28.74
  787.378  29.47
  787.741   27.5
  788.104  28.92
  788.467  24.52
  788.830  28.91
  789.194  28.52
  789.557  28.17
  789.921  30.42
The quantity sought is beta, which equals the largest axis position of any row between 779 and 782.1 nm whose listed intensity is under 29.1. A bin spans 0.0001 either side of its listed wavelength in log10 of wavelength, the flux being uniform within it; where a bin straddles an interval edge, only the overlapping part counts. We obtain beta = 780.879 nm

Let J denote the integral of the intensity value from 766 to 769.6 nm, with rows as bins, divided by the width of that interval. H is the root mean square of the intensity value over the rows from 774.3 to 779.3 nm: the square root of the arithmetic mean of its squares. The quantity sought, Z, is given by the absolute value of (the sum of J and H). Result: 56.8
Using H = 28.9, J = 27.9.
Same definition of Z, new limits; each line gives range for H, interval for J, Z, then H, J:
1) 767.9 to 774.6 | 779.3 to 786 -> 57.3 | 27.9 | 29.4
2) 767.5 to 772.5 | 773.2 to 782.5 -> 56.3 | 27.6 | 28.7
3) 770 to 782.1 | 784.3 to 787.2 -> 57.6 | 28.6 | 29.0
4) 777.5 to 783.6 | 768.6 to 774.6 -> 58.0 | 30.1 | 27.9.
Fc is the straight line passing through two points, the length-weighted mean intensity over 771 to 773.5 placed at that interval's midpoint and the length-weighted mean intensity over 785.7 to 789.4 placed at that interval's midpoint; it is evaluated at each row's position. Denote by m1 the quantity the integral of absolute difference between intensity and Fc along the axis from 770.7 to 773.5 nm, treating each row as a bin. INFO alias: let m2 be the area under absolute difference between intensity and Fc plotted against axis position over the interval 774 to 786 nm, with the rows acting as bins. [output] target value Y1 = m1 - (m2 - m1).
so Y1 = -15.5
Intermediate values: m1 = 3.1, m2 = 21.7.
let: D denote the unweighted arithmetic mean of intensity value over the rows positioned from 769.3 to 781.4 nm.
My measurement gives 28.4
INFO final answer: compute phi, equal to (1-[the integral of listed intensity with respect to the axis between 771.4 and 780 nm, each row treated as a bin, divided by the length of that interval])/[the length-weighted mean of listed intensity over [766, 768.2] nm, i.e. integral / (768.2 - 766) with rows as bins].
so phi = -0.99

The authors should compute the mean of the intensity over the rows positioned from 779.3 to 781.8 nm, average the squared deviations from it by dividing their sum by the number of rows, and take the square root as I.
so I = 1.0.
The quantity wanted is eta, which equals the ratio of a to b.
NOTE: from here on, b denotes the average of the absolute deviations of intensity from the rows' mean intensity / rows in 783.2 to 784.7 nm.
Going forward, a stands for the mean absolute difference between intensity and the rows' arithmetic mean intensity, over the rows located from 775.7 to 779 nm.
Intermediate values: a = 1.4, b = 2.71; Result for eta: 0.5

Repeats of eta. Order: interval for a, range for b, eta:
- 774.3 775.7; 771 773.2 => 1.1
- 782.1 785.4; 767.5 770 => 3.8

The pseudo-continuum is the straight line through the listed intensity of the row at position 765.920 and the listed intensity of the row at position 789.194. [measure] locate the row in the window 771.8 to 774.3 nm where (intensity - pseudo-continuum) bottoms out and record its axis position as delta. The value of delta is 771.940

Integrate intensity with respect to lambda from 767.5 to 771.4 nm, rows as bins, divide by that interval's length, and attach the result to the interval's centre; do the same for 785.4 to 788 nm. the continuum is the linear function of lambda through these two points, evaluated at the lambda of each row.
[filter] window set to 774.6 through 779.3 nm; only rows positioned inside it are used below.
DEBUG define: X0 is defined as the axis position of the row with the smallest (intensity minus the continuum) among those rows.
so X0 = 775.146 nm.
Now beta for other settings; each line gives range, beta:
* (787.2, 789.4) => 789.194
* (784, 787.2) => 787.016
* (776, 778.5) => 777.291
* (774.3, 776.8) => 776.575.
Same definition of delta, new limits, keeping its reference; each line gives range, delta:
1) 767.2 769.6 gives 768.393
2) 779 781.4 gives 780.160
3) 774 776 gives 775.146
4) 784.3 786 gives 784.483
